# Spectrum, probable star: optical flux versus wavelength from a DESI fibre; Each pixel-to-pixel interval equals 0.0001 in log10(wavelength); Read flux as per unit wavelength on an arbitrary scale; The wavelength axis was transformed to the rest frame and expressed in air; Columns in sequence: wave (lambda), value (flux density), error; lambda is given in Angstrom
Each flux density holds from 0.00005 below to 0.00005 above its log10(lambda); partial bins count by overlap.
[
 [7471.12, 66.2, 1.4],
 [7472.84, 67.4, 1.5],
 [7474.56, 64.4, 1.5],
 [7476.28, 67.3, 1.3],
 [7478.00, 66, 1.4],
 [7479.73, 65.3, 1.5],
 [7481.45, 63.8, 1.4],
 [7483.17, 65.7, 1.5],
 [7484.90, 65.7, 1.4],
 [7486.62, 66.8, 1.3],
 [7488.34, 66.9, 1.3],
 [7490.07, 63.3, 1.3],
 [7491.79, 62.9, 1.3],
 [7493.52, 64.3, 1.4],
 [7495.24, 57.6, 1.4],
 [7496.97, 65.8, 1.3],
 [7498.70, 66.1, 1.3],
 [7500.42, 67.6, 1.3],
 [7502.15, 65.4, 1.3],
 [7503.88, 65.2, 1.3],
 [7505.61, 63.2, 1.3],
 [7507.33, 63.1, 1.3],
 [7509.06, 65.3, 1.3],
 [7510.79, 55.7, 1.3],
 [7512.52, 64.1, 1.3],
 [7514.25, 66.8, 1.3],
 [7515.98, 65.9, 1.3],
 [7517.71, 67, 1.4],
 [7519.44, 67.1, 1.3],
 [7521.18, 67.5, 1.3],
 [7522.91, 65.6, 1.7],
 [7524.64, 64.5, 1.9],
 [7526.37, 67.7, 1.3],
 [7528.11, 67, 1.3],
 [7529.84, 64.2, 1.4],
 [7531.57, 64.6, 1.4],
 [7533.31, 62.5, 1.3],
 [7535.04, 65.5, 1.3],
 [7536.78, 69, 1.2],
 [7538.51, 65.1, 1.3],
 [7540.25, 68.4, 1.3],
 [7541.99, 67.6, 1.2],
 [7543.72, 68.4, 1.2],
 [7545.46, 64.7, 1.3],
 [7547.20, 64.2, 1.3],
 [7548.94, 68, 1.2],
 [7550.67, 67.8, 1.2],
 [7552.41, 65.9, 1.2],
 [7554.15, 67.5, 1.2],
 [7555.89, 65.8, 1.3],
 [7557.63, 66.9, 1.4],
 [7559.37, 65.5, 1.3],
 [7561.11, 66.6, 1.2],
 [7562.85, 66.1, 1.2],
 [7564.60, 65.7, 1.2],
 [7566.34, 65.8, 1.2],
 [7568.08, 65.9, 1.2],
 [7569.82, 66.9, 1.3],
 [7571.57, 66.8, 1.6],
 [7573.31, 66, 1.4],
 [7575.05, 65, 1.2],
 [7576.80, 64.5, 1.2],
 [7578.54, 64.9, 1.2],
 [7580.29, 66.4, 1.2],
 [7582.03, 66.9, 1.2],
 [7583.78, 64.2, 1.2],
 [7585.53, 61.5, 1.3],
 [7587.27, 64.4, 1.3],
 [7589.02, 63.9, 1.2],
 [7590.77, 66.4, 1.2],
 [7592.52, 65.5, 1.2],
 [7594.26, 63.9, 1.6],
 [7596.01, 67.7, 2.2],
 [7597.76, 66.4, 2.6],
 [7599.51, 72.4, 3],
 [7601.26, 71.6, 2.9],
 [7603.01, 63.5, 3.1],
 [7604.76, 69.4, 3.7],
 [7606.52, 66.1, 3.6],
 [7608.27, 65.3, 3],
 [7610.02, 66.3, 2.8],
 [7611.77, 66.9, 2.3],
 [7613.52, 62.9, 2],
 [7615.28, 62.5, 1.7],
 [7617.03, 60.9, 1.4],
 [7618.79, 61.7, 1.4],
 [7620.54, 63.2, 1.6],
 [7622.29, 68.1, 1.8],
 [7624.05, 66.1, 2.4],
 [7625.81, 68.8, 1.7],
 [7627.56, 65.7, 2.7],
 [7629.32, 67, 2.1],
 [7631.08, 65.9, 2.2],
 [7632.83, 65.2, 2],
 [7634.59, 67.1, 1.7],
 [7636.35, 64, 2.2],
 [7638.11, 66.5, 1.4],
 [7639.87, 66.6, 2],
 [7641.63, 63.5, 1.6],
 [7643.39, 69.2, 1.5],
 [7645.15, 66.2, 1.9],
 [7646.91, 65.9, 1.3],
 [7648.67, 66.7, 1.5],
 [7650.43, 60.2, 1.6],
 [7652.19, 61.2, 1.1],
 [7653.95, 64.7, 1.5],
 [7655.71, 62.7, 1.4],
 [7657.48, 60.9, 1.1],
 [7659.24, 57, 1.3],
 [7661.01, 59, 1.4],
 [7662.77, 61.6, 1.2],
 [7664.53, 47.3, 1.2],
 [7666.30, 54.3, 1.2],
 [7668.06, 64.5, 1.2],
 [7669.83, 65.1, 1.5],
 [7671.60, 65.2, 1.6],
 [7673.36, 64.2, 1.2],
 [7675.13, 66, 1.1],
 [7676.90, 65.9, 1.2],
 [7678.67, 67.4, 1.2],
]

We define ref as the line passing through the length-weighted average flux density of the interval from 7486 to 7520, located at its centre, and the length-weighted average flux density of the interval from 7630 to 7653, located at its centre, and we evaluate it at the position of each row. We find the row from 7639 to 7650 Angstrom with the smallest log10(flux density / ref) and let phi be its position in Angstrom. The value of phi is 7641.63 Angstrom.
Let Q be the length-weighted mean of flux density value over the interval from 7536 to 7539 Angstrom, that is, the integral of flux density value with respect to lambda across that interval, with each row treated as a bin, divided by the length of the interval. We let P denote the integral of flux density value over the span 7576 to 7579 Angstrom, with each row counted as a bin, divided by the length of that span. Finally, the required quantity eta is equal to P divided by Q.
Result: 0.96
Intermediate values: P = 65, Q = 67.4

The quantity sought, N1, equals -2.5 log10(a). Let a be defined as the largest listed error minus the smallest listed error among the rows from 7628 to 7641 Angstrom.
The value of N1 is 0.2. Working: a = 0.8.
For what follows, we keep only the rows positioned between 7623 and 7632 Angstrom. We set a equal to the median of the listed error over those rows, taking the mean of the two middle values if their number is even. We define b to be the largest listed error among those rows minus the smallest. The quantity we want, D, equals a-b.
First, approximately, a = 2.20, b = 1.0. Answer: 1.20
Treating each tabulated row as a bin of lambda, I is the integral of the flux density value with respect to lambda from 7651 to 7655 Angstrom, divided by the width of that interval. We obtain 63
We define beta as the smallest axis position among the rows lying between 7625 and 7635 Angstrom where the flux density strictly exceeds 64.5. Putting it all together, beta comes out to 7625.81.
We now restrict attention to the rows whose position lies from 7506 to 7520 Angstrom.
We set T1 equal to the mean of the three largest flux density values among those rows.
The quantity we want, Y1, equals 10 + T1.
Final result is 77.0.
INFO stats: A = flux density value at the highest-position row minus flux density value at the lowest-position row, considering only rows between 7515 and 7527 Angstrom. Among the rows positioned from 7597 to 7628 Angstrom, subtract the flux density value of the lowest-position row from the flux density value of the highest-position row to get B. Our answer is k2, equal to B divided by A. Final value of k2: -0.4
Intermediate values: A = 1.8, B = -0.7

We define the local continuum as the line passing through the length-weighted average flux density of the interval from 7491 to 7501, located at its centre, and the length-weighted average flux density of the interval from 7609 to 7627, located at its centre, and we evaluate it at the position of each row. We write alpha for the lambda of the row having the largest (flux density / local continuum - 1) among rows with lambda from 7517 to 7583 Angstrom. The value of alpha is 7536.78 Angstrom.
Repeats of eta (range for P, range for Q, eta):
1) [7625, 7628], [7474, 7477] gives 1.02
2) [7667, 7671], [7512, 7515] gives 0.98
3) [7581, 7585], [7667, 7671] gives 1.01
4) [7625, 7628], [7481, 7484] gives 1.04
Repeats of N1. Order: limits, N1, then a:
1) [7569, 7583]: 1.0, 0.4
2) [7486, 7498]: 2.5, 0.1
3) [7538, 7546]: 2.5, 0.1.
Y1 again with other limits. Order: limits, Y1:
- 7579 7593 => 76.6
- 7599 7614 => 81.1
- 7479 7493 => 76.5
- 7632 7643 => 76.7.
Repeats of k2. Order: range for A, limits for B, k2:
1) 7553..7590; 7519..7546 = 0.7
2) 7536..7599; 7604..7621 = 2.4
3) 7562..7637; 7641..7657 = 0.4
